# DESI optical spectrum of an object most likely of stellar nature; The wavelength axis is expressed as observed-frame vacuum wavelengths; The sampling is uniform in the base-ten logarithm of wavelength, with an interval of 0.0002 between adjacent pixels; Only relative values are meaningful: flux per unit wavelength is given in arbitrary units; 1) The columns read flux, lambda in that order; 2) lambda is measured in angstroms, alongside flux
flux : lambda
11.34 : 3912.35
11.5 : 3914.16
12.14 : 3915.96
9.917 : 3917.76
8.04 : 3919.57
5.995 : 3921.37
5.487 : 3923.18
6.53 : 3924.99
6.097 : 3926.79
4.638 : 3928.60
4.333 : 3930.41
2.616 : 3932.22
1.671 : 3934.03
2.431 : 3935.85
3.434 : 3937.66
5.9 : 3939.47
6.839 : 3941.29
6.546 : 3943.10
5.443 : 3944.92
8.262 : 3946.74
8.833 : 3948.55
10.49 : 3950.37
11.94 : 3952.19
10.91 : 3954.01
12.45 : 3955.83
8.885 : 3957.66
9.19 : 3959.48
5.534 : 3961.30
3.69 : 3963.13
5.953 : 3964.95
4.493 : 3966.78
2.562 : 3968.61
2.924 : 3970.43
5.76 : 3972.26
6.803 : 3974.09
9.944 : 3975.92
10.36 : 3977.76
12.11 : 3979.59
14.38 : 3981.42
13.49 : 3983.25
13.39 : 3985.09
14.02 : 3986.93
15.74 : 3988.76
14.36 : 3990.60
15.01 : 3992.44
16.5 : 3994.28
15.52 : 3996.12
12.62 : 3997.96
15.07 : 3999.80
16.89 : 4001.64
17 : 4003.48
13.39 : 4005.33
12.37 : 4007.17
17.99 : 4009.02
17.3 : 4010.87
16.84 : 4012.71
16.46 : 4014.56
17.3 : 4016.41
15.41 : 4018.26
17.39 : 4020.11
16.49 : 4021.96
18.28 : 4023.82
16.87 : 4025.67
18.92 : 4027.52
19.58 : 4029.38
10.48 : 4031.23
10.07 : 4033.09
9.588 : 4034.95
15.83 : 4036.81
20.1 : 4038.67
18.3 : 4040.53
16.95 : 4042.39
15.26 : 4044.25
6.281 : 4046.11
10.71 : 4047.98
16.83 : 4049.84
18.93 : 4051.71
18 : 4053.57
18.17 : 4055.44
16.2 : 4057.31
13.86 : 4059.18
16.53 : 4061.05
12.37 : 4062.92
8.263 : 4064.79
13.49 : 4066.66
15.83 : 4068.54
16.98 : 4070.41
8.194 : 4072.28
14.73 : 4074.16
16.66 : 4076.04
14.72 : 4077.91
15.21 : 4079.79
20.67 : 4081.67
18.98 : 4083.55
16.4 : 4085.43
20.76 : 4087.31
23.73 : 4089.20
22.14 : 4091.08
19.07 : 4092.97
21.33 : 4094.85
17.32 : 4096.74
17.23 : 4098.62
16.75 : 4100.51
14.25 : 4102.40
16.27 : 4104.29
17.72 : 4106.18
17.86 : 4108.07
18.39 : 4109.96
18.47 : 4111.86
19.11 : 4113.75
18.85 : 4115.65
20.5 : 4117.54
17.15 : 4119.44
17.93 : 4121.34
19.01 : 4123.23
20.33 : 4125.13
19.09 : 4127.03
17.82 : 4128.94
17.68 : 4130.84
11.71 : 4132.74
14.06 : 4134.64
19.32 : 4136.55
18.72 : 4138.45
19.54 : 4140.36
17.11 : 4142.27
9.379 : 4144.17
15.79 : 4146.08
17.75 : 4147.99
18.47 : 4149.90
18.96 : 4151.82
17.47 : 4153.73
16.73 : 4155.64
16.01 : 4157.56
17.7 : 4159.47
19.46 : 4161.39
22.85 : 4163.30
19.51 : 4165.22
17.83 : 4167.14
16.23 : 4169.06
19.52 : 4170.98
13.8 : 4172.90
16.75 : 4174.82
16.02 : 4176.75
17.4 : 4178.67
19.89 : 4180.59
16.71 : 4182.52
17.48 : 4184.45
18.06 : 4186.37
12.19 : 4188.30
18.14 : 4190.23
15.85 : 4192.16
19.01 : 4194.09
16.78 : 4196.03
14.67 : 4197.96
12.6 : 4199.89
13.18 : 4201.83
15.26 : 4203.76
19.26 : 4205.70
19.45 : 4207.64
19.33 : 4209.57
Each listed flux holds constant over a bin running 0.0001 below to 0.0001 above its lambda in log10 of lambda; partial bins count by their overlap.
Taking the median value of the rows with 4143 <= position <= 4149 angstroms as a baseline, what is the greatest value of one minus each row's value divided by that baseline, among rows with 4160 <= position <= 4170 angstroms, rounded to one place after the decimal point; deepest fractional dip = 0.0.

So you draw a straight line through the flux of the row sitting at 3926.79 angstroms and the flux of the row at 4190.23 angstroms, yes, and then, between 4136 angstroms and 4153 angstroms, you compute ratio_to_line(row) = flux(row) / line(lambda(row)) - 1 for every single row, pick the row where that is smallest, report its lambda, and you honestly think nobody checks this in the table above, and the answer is 4144.17 angstroms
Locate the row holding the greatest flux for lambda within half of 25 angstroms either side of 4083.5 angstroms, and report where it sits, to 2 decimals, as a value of 4089.20 angstroms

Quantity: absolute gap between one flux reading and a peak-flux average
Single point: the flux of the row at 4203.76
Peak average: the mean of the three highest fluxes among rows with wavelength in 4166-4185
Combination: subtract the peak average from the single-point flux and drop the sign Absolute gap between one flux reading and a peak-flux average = 3.8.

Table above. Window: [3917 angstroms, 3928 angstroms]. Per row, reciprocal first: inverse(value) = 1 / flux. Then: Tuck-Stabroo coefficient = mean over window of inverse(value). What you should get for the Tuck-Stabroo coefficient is 0.15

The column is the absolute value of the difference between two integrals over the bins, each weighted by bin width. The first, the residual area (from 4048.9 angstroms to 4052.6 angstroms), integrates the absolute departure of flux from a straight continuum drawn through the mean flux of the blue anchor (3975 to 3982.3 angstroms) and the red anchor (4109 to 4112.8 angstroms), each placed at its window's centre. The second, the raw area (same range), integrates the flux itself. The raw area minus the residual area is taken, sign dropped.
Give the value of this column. 57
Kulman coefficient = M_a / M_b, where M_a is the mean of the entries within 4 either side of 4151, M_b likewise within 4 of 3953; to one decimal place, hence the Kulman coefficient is 1.6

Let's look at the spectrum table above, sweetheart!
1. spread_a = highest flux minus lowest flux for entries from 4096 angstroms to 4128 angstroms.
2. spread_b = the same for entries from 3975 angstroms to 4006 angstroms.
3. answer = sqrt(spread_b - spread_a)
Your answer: 0.9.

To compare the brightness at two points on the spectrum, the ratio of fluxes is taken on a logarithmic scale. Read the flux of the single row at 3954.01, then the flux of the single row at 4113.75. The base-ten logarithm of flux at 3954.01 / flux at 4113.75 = -0.24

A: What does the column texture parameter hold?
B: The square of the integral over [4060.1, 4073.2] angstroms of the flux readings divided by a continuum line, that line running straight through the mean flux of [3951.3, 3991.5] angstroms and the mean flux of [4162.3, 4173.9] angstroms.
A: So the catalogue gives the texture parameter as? 156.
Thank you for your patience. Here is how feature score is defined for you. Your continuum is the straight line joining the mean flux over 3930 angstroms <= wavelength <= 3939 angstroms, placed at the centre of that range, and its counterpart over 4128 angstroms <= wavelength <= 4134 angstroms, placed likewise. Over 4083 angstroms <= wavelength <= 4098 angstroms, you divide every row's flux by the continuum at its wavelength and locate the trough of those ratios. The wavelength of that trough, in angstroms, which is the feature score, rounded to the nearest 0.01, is 4096.74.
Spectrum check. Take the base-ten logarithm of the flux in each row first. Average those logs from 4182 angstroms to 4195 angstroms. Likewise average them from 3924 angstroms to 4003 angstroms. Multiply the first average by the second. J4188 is 1.1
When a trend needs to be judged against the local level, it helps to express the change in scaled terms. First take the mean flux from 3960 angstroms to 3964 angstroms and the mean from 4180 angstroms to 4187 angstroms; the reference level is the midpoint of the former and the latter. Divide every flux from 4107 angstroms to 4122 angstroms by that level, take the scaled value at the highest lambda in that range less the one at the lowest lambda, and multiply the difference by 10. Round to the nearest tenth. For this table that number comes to 0.1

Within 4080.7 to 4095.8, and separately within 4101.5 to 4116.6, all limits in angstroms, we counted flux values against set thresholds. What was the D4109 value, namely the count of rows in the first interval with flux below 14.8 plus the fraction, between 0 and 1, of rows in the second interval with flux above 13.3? 1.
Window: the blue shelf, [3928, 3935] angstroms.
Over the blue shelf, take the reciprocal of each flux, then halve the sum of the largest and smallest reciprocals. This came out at 0.407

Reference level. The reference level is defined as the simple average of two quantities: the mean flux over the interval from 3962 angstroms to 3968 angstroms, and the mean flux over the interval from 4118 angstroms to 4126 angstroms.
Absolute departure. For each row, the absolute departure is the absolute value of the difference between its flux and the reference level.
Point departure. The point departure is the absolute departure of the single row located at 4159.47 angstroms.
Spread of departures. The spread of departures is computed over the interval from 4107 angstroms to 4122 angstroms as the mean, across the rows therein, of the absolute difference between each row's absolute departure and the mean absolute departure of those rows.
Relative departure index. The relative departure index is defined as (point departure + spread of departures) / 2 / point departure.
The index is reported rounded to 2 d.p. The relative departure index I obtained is 0.56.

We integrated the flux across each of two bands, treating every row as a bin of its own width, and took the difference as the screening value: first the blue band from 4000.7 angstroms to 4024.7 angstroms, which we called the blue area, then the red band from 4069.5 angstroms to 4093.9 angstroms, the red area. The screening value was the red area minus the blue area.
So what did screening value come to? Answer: 35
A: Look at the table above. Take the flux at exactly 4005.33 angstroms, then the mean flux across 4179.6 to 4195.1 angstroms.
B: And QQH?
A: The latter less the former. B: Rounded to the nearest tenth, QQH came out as 3.8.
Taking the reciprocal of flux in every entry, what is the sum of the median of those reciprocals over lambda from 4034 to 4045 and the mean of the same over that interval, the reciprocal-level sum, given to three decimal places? 0.127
